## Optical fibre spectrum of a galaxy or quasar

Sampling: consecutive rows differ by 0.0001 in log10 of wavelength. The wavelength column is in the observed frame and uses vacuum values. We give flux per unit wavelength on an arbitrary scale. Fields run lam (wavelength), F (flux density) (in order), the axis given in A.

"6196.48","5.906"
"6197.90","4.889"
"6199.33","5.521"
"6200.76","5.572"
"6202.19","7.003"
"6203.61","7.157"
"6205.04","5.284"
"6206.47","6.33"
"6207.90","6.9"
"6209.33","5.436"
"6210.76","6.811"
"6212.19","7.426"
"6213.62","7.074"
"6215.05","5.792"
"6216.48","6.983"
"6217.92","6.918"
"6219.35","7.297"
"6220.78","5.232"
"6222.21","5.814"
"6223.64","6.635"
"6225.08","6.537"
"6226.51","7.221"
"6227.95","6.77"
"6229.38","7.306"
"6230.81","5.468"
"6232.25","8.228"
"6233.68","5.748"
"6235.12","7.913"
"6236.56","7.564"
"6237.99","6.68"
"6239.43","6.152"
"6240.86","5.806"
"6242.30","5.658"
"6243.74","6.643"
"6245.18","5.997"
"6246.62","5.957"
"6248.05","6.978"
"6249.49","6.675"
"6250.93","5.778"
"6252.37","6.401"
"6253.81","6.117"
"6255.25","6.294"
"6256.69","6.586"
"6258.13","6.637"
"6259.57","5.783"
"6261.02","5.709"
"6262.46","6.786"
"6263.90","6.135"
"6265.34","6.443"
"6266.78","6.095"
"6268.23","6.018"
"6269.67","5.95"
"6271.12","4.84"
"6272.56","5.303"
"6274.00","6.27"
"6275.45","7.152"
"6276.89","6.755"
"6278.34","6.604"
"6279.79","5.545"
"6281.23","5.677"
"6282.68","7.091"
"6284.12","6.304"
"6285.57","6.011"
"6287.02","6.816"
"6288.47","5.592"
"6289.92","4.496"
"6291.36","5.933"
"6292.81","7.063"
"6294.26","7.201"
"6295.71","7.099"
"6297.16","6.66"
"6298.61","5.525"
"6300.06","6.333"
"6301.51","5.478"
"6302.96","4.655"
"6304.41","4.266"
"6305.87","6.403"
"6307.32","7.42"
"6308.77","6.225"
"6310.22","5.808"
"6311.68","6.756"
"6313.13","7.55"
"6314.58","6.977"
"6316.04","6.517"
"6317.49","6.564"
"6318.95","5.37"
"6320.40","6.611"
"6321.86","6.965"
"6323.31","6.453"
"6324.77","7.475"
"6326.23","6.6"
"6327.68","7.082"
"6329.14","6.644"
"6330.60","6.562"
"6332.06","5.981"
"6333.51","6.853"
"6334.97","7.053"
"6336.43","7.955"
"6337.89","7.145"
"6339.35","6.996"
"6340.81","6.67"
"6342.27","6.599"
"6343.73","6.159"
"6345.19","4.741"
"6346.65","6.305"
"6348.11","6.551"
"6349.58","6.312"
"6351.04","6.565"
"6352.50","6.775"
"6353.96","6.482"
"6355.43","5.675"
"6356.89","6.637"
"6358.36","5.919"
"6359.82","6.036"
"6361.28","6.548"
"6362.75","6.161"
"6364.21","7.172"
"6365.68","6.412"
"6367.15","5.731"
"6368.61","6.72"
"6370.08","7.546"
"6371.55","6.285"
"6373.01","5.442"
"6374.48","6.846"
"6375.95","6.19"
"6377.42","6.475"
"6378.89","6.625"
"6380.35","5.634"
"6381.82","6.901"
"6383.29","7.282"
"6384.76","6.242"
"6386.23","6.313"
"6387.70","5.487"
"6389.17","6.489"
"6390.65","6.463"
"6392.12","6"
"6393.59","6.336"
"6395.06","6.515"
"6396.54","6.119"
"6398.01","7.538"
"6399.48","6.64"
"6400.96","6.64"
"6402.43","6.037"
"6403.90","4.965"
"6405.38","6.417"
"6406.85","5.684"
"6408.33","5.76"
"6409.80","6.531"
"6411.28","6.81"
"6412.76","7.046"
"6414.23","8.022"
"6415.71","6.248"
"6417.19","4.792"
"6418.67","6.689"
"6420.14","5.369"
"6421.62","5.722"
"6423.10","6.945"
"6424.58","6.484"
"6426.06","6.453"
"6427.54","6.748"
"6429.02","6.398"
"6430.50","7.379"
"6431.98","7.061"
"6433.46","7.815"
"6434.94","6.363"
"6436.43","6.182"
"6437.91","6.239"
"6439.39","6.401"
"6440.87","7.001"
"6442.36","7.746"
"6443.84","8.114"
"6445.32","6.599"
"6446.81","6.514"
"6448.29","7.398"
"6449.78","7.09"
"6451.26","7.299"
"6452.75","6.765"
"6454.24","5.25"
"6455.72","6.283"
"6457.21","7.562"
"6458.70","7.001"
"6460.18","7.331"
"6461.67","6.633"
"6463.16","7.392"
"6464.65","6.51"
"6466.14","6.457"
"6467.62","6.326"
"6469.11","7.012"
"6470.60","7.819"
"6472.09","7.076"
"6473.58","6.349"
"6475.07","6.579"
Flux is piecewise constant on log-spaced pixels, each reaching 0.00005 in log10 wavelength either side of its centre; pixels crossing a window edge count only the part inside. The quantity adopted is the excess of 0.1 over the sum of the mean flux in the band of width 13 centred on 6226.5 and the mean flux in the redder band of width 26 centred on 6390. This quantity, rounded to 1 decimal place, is -12.9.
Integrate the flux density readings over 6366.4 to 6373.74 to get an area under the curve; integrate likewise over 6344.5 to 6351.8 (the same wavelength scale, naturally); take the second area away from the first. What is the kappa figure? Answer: 2.0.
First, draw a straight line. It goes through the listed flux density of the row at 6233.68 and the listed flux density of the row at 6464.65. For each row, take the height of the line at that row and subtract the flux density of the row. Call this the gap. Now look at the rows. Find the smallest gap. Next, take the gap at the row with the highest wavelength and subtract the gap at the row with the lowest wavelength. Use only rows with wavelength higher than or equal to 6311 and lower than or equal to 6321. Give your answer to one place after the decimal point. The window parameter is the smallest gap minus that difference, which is -1.7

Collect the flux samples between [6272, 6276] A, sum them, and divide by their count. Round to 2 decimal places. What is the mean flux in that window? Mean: 6.24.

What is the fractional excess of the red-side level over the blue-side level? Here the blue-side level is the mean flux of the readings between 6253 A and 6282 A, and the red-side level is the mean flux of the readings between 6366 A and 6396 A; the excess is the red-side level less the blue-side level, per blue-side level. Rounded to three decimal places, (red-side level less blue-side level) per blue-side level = 0.039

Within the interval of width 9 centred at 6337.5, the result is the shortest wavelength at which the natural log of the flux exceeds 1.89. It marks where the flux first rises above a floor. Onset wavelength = 6333.51 A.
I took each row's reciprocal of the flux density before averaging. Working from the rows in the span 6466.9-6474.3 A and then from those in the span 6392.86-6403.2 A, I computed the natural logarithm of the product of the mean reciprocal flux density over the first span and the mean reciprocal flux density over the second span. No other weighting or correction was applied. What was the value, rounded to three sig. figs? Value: -3.80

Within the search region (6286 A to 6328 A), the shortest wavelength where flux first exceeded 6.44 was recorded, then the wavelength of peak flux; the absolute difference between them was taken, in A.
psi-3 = 26.1 A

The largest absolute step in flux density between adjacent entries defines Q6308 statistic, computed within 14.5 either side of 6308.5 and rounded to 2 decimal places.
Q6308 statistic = 2.14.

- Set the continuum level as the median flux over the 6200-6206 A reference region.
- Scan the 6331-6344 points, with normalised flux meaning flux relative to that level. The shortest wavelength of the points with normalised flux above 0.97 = 6333.51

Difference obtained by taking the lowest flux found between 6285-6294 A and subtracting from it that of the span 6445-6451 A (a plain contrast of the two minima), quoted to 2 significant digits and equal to -2.0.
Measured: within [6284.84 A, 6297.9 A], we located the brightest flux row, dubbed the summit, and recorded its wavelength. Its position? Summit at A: 6294.26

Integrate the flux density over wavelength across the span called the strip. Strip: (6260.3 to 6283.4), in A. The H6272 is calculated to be 142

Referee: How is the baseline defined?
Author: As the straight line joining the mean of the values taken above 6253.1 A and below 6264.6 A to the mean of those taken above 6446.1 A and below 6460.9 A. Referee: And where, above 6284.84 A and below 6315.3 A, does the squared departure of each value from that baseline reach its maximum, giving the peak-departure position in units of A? 6304.41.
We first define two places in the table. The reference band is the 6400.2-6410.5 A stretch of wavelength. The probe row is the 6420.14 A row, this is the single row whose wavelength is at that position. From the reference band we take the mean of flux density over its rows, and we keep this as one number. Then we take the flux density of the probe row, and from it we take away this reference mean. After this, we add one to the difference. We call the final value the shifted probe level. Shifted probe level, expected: 0.4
